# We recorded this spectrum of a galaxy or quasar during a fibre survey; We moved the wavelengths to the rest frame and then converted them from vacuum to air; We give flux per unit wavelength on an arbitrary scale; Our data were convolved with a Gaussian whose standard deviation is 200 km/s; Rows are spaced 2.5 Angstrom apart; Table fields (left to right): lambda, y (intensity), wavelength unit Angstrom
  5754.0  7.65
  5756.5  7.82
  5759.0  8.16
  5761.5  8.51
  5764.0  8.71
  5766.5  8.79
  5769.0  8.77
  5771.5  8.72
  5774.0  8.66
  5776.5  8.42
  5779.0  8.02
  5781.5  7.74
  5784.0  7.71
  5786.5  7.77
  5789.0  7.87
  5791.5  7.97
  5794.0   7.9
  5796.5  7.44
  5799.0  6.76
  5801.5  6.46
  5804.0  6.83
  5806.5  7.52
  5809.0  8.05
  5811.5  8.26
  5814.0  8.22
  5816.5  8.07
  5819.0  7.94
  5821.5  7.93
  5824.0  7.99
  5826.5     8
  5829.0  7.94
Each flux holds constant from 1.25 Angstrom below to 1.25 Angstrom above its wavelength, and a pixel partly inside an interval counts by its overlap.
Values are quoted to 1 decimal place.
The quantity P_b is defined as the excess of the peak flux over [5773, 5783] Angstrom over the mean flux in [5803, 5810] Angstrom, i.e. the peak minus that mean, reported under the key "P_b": 1.2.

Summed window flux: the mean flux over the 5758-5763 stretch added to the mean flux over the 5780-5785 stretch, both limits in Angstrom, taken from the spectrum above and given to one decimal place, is 16.1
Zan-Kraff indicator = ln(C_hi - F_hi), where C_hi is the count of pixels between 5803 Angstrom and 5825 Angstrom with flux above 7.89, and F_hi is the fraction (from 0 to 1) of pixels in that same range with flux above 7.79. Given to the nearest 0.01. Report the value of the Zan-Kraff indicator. 1.83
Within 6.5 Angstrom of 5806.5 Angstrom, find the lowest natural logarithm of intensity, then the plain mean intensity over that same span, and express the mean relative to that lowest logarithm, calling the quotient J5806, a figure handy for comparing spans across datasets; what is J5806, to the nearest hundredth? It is 3.98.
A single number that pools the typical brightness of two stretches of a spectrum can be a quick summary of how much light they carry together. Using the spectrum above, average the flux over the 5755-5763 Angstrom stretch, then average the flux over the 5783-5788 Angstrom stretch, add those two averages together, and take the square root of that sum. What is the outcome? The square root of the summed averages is 3.99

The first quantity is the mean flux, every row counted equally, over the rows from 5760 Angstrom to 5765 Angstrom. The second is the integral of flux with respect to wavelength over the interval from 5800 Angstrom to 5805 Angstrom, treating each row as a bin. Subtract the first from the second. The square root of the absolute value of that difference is 4.96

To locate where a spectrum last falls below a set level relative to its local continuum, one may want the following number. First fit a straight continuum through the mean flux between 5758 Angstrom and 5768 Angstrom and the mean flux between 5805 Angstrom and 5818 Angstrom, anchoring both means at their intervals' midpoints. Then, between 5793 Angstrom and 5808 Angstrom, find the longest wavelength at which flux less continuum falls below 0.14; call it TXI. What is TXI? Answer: 5806.5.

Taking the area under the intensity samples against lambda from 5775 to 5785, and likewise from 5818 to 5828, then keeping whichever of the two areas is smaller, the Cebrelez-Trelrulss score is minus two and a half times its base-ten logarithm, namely -4.753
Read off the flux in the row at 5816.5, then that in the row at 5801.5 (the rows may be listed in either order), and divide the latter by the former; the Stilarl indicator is 0.80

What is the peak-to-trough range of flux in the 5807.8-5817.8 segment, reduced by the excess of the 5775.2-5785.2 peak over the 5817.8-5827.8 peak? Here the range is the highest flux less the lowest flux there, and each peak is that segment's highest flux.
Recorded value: -0.21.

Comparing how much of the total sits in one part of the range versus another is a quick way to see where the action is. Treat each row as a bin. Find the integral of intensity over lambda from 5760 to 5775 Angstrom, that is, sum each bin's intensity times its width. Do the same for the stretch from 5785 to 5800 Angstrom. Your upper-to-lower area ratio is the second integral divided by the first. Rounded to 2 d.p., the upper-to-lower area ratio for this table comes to 0.88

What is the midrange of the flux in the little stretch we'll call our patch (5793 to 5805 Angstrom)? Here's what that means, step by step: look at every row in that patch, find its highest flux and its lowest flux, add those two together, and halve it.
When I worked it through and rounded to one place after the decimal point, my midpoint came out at 7.2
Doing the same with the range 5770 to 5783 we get 8.2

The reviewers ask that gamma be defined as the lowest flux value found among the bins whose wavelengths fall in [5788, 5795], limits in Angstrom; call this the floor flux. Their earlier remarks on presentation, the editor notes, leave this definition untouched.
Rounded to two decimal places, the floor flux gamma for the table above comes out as 7.87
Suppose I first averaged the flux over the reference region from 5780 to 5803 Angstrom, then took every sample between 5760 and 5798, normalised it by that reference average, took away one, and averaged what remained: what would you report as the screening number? 0.09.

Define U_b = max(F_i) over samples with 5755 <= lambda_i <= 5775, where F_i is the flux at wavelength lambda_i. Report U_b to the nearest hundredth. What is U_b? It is 8.79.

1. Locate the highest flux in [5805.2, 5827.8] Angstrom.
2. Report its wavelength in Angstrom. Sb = 5811.5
